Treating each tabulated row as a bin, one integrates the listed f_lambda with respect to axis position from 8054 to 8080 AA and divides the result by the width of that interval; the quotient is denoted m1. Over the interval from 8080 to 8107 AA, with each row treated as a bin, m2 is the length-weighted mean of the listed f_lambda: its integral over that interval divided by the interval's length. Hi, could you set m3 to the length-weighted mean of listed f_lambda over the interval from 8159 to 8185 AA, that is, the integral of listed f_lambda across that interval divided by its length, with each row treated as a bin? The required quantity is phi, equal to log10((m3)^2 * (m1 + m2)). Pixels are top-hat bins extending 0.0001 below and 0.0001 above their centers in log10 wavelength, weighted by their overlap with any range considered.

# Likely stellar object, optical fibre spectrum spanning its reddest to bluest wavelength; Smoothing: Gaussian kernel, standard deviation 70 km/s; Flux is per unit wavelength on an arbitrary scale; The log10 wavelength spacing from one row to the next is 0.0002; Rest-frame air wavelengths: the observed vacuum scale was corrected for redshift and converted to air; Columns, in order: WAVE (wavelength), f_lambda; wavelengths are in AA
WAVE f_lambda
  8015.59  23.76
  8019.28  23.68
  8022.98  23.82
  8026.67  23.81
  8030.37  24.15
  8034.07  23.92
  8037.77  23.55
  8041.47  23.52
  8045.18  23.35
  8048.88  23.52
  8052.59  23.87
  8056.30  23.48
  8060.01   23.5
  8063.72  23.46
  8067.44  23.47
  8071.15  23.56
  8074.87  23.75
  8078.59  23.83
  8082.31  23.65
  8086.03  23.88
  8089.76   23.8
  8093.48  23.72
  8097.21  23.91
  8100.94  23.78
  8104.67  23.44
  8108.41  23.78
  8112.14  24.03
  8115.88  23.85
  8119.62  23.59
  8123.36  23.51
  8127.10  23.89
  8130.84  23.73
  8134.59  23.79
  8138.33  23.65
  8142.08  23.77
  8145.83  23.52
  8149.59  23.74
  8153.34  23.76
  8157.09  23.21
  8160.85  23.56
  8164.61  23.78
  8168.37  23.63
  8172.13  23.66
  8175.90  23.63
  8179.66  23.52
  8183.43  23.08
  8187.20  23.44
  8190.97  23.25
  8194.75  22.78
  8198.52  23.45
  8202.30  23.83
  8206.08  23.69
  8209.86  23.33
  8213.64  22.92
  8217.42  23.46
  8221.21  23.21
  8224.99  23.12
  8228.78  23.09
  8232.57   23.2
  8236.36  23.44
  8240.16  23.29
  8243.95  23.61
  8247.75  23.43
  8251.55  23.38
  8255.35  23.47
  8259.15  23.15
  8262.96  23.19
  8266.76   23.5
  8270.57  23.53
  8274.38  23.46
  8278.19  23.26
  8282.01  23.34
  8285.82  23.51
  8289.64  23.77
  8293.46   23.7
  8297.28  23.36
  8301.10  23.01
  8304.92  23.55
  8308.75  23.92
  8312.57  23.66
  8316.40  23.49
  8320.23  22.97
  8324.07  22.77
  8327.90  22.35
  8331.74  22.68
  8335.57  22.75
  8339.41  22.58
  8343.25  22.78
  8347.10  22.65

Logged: 4.419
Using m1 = 23.58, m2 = 23.7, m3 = 23.6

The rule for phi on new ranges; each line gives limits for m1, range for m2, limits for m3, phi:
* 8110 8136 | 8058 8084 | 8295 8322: 4.415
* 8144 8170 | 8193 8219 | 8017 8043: 4.424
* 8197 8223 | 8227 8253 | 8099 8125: 4.420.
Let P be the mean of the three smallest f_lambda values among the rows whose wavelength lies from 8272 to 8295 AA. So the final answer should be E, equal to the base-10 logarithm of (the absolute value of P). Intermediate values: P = 23.4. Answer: 1.37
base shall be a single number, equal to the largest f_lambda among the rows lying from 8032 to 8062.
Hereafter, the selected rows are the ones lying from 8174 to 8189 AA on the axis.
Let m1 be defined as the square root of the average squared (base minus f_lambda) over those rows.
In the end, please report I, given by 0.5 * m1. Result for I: 0.27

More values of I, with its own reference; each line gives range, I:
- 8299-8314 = 0.25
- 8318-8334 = 0.62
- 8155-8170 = 0.21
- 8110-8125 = 0.14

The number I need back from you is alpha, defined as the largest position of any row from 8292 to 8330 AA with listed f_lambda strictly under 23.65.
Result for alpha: 8327.90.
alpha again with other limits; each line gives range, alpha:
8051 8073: 8071.15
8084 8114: 8104.67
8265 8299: 8297.28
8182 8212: 8209.86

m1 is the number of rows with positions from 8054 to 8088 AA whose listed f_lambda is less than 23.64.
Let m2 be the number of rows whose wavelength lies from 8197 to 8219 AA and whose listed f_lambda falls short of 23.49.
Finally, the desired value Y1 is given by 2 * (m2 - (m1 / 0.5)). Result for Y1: -12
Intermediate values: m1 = 5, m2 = 4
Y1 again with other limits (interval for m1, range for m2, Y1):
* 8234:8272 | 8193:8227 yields -26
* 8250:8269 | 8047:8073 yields -14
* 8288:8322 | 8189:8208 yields -14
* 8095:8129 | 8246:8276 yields 0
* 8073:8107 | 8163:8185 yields -2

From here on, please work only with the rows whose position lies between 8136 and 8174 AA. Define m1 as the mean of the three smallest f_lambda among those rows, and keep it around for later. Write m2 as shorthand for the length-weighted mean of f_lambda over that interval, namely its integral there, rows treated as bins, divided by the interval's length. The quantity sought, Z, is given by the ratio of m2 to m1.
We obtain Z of 1.01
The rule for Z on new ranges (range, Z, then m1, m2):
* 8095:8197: 1.03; 23.0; 23.6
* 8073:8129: 1.01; 23.5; 23.8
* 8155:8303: 1.02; 22.9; 23.4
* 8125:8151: 1.00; 23.6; 23.7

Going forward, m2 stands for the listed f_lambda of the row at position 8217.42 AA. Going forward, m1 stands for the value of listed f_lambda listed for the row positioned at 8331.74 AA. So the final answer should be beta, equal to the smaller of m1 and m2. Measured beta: 22.7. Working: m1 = 22.68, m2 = 23.46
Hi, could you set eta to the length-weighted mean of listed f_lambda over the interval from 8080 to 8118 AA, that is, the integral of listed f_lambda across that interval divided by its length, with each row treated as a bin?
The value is 23.78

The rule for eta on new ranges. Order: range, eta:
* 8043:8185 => 23.65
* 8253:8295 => 23.44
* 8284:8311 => 23.55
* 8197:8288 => 23.37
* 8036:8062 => 23.54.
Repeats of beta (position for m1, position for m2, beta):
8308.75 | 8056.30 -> 23.5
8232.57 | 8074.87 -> 23.2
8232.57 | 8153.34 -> 23.2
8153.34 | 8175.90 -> 23.6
